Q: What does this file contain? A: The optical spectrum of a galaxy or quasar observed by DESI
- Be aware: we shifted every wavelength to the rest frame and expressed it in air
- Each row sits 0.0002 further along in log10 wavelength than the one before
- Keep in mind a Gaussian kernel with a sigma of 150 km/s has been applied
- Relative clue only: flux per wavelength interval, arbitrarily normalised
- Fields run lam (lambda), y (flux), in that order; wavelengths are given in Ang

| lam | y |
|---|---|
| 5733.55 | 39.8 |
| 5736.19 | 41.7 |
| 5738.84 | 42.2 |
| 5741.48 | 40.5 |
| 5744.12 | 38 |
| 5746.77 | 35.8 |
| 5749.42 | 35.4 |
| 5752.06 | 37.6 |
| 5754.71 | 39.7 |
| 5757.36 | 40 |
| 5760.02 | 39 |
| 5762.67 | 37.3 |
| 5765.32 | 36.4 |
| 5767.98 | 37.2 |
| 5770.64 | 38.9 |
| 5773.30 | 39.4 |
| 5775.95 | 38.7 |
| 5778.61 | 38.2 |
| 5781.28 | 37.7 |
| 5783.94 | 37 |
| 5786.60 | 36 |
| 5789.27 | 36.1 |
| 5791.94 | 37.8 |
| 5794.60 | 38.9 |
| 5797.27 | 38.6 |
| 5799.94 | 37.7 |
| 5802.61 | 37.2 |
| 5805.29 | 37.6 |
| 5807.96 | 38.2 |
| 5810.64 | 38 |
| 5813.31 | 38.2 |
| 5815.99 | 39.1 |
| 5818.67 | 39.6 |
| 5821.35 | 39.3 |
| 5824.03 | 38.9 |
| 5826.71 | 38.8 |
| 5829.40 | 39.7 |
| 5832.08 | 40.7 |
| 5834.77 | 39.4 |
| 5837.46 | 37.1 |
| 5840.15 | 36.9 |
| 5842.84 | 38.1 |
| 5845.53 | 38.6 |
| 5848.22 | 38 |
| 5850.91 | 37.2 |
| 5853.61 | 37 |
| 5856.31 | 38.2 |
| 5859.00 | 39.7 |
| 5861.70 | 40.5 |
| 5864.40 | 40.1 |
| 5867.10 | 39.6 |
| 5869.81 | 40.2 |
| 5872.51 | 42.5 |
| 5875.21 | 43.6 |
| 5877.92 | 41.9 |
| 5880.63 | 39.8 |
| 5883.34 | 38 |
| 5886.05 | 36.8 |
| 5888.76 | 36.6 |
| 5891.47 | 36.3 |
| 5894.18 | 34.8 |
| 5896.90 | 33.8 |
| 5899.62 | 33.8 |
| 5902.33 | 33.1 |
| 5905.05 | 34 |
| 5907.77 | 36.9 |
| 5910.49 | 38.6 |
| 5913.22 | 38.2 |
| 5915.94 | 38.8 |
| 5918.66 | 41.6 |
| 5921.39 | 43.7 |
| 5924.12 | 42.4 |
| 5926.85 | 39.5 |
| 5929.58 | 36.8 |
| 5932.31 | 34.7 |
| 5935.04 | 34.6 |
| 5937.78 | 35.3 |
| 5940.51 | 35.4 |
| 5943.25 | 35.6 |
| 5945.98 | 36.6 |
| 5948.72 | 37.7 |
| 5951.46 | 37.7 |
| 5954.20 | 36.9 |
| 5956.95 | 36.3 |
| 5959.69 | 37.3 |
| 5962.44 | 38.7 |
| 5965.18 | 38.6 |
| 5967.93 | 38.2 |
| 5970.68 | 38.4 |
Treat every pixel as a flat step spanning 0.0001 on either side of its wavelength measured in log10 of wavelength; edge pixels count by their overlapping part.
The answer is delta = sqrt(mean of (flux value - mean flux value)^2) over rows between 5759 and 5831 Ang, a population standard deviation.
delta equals 1.02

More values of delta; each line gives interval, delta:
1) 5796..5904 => 2.16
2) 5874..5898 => 3.05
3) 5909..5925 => 2.11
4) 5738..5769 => 1.97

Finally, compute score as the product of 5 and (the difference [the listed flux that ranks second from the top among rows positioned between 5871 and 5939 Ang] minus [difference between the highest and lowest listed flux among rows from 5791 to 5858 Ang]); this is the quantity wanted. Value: 199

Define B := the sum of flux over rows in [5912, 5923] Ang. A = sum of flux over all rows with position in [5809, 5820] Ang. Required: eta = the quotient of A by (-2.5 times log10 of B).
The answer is -28.0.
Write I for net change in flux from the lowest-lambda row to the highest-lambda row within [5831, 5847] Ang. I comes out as -2.1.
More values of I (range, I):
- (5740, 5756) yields -0.8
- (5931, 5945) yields 0.9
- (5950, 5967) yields 0.9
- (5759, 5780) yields -0.8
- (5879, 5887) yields -3.0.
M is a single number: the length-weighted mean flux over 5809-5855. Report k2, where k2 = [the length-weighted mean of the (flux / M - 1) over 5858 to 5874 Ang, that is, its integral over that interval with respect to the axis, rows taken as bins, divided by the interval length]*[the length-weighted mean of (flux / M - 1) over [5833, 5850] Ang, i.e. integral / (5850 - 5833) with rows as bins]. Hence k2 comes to -0.0006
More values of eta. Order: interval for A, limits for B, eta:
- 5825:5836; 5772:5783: -29.0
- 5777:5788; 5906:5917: -27.3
